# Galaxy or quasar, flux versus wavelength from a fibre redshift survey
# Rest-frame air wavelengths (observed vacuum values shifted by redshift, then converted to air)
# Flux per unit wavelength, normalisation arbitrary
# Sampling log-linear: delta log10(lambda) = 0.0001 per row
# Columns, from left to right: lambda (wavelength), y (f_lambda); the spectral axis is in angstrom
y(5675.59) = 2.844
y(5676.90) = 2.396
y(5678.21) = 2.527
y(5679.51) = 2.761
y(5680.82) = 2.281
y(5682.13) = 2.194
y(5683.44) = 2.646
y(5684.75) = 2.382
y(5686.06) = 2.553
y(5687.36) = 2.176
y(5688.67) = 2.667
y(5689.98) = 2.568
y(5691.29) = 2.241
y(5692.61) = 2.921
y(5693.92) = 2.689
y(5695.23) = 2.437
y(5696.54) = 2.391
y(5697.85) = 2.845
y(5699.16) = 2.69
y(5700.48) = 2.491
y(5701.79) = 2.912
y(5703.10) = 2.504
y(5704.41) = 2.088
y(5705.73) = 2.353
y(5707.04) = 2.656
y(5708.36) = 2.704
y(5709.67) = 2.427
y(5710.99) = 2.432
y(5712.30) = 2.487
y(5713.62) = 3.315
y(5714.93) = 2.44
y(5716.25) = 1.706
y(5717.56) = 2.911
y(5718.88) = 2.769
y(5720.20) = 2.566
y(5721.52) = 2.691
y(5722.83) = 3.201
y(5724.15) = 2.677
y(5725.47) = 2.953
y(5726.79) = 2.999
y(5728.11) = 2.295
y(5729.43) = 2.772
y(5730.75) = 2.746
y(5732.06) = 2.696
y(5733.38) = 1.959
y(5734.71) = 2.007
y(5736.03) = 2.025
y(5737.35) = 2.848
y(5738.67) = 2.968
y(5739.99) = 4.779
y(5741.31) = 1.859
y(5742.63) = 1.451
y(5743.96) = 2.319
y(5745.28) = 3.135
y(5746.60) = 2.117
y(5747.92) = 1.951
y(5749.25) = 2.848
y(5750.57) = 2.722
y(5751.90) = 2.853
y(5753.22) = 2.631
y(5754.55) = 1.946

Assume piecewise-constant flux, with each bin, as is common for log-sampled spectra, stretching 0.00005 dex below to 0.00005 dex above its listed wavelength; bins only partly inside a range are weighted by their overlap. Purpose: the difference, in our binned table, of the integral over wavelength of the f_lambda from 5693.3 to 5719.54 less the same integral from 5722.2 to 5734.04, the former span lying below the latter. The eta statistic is 35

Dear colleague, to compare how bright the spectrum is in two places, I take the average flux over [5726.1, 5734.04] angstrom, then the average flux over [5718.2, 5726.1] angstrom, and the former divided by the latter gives 0.92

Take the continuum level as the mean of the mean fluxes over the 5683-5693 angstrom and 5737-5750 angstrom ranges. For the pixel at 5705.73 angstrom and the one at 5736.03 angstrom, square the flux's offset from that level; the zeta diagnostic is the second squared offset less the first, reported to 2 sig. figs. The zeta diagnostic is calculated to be 0.25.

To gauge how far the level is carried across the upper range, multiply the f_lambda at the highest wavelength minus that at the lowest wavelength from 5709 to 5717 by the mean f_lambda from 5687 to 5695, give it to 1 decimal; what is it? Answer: -1.8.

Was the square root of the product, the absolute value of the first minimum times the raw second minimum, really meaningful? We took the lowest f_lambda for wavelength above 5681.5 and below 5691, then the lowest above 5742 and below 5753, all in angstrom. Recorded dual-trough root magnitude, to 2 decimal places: 1.78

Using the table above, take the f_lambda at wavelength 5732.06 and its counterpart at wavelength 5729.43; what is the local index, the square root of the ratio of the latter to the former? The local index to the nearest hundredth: 1.01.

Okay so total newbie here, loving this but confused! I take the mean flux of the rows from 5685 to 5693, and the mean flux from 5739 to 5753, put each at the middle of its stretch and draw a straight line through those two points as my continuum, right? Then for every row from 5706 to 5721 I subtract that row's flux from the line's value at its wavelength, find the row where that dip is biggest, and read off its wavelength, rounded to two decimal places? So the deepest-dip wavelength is 5716.25 angstrom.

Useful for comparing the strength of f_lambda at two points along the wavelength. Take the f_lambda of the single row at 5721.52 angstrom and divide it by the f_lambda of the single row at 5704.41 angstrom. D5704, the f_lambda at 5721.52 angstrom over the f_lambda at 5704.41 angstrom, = 1.3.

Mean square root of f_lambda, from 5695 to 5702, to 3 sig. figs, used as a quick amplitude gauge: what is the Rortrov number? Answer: 1.62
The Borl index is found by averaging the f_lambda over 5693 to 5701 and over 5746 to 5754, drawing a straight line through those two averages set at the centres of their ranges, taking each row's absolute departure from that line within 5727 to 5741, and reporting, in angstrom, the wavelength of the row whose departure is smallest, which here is 5732.06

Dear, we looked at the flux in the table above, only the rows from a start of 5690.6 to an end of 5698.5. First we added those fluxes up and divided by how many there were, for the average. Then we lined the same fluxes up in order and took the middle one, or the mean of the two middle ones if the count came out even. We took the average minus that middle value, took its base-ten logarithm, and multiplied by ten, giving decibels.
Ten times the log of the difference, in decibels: -16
